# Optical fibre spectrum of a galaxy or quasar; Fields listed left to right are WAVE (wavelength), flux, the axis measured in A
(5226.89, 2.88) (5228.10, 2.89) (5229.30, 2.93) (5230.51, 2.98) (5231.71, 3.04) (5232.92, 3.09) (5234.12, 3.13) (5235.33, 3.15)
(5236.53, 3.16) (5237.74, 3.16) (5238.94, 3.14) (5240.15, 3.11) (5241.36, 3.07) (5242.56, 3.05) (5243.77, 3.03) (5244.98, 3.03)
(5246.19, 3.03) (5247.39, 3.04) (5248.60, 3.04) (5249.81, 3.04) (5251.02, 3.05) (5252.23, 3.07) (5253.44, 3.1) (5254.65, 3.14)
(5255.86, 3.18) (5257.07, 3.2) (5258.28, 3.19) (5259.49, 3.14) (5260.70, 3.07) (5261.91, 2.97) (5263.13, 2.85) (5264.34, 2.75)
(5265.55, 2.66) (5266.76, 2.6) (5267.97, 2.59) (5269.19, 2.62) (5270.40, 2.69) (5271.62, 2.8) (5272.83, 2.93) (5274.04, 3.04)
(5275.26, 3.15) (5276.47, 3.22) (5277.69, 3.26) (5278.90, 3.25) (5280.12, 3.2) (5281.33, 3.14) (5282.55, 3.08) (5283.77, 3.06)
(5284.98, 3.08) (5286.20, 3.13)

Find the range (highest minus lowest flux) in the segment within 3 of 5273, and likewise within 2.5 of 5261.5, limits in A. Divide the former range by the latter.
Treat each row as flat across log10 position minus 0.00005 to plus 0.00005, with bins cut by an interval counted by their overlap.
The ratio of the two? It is 1.6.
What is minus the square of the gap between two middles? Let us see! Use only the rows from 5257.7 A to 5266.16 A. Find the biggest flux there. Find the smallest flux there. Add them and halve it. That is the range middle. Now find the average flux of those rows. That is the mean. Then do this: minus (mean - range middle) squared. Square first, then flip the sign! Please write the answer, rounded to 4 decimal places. -0.0005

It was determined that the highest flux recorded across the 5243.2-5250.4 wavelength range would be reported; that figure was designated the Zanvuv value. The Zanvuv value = 3.04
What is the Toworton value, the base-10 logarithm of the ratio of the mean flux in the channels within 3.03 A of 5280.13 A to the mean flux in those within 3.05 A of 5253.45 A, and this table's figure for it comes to 0.011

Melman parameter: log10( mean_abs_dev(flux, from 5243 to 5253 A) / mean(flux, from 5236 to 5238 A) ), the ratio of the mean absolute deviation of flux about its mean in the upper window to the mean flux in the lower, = -2.53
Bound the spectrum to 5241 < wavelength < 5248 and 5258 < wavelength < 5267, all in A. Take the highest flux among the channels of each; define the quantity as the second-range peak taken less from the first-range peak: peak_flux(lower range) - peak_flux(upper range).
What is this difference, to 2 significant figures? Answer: -0.12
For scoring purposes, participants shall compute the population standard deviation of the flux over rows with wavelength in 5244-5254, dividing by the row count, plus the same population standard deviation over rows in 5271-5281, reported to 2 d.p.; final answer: 0.18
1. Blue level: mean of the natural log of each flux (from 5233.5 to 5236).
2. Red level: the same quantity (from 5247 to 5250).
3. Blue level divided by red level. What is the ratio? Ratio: 1.03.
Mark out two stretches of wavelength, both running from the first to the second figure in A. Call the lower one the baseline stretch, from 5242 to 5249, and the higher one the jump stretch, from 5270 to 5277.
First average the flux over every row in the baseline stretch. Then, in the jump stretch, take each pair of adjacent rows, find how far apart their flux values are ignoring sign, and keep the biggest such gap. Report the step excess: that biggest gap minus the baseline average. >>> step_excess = -2.91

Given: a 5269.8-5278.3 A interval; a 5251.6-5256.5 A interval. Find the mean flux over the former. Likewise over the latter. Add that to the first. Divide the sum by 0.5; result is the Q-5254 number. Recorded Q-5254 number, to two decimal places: 12.27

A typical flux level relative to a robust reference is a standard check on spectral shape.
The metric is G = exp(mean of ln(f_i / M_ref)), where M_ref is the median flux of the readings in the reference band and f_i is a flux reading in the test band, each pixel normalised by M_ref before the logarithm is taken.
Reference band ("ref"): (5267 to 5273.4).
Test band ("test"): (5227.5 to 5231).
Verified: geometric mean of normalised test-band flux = 1.09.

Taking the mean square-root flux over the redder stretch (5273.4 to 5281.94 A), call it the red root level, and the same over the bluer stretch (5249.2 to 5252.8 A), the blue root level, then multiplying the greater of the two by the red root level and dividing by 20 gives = 0.159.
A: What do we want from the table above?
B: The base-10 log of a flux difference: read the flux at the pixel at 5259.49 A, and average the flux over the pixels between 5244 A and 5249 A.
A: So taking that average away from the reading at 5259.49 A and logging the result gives -0.98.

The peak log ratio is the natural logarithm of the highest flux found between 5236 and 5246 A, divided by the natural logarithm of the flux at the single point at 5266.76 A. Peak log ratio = 1.20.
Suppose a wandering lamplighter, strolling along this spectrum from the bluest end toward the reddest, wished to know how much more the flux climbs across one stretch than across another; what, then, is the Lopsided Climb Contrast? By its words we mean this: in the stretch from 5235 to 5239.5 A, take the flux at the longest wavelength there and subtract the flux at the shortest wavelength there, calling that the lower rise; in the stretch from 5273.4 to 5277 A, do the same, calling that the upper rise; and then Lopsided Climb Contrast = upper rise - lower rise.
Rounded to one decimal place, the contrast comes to 0.2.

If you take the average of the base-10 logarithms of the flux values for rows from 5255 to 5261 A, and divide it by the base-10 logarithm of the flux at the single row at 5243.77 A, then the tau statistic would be 1.04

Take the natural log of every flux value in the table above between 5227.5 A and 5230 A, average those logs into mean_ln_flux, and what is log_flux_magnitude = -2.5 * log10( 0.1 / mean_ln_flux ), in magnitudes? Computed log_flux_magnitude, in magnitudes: 2.57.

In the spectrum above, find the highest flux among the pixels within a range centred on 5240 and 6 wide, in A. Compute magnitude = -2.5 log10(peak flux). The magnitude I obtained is -1.25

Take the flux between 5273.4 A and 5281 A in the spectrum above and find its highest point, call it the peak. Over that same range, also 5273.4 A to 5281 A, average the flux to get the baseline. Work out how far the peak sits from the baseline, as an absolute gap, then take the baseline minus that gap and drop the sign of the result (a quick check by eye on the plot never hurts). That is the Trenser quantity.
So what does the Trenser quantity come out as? 3.11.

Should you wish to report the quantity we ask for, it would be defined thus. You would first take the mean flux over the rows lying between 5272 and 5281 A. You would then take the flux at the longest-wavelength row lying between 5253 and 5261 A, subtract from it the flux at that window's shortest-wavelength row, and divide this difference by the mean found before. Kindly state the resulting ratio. -0.01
